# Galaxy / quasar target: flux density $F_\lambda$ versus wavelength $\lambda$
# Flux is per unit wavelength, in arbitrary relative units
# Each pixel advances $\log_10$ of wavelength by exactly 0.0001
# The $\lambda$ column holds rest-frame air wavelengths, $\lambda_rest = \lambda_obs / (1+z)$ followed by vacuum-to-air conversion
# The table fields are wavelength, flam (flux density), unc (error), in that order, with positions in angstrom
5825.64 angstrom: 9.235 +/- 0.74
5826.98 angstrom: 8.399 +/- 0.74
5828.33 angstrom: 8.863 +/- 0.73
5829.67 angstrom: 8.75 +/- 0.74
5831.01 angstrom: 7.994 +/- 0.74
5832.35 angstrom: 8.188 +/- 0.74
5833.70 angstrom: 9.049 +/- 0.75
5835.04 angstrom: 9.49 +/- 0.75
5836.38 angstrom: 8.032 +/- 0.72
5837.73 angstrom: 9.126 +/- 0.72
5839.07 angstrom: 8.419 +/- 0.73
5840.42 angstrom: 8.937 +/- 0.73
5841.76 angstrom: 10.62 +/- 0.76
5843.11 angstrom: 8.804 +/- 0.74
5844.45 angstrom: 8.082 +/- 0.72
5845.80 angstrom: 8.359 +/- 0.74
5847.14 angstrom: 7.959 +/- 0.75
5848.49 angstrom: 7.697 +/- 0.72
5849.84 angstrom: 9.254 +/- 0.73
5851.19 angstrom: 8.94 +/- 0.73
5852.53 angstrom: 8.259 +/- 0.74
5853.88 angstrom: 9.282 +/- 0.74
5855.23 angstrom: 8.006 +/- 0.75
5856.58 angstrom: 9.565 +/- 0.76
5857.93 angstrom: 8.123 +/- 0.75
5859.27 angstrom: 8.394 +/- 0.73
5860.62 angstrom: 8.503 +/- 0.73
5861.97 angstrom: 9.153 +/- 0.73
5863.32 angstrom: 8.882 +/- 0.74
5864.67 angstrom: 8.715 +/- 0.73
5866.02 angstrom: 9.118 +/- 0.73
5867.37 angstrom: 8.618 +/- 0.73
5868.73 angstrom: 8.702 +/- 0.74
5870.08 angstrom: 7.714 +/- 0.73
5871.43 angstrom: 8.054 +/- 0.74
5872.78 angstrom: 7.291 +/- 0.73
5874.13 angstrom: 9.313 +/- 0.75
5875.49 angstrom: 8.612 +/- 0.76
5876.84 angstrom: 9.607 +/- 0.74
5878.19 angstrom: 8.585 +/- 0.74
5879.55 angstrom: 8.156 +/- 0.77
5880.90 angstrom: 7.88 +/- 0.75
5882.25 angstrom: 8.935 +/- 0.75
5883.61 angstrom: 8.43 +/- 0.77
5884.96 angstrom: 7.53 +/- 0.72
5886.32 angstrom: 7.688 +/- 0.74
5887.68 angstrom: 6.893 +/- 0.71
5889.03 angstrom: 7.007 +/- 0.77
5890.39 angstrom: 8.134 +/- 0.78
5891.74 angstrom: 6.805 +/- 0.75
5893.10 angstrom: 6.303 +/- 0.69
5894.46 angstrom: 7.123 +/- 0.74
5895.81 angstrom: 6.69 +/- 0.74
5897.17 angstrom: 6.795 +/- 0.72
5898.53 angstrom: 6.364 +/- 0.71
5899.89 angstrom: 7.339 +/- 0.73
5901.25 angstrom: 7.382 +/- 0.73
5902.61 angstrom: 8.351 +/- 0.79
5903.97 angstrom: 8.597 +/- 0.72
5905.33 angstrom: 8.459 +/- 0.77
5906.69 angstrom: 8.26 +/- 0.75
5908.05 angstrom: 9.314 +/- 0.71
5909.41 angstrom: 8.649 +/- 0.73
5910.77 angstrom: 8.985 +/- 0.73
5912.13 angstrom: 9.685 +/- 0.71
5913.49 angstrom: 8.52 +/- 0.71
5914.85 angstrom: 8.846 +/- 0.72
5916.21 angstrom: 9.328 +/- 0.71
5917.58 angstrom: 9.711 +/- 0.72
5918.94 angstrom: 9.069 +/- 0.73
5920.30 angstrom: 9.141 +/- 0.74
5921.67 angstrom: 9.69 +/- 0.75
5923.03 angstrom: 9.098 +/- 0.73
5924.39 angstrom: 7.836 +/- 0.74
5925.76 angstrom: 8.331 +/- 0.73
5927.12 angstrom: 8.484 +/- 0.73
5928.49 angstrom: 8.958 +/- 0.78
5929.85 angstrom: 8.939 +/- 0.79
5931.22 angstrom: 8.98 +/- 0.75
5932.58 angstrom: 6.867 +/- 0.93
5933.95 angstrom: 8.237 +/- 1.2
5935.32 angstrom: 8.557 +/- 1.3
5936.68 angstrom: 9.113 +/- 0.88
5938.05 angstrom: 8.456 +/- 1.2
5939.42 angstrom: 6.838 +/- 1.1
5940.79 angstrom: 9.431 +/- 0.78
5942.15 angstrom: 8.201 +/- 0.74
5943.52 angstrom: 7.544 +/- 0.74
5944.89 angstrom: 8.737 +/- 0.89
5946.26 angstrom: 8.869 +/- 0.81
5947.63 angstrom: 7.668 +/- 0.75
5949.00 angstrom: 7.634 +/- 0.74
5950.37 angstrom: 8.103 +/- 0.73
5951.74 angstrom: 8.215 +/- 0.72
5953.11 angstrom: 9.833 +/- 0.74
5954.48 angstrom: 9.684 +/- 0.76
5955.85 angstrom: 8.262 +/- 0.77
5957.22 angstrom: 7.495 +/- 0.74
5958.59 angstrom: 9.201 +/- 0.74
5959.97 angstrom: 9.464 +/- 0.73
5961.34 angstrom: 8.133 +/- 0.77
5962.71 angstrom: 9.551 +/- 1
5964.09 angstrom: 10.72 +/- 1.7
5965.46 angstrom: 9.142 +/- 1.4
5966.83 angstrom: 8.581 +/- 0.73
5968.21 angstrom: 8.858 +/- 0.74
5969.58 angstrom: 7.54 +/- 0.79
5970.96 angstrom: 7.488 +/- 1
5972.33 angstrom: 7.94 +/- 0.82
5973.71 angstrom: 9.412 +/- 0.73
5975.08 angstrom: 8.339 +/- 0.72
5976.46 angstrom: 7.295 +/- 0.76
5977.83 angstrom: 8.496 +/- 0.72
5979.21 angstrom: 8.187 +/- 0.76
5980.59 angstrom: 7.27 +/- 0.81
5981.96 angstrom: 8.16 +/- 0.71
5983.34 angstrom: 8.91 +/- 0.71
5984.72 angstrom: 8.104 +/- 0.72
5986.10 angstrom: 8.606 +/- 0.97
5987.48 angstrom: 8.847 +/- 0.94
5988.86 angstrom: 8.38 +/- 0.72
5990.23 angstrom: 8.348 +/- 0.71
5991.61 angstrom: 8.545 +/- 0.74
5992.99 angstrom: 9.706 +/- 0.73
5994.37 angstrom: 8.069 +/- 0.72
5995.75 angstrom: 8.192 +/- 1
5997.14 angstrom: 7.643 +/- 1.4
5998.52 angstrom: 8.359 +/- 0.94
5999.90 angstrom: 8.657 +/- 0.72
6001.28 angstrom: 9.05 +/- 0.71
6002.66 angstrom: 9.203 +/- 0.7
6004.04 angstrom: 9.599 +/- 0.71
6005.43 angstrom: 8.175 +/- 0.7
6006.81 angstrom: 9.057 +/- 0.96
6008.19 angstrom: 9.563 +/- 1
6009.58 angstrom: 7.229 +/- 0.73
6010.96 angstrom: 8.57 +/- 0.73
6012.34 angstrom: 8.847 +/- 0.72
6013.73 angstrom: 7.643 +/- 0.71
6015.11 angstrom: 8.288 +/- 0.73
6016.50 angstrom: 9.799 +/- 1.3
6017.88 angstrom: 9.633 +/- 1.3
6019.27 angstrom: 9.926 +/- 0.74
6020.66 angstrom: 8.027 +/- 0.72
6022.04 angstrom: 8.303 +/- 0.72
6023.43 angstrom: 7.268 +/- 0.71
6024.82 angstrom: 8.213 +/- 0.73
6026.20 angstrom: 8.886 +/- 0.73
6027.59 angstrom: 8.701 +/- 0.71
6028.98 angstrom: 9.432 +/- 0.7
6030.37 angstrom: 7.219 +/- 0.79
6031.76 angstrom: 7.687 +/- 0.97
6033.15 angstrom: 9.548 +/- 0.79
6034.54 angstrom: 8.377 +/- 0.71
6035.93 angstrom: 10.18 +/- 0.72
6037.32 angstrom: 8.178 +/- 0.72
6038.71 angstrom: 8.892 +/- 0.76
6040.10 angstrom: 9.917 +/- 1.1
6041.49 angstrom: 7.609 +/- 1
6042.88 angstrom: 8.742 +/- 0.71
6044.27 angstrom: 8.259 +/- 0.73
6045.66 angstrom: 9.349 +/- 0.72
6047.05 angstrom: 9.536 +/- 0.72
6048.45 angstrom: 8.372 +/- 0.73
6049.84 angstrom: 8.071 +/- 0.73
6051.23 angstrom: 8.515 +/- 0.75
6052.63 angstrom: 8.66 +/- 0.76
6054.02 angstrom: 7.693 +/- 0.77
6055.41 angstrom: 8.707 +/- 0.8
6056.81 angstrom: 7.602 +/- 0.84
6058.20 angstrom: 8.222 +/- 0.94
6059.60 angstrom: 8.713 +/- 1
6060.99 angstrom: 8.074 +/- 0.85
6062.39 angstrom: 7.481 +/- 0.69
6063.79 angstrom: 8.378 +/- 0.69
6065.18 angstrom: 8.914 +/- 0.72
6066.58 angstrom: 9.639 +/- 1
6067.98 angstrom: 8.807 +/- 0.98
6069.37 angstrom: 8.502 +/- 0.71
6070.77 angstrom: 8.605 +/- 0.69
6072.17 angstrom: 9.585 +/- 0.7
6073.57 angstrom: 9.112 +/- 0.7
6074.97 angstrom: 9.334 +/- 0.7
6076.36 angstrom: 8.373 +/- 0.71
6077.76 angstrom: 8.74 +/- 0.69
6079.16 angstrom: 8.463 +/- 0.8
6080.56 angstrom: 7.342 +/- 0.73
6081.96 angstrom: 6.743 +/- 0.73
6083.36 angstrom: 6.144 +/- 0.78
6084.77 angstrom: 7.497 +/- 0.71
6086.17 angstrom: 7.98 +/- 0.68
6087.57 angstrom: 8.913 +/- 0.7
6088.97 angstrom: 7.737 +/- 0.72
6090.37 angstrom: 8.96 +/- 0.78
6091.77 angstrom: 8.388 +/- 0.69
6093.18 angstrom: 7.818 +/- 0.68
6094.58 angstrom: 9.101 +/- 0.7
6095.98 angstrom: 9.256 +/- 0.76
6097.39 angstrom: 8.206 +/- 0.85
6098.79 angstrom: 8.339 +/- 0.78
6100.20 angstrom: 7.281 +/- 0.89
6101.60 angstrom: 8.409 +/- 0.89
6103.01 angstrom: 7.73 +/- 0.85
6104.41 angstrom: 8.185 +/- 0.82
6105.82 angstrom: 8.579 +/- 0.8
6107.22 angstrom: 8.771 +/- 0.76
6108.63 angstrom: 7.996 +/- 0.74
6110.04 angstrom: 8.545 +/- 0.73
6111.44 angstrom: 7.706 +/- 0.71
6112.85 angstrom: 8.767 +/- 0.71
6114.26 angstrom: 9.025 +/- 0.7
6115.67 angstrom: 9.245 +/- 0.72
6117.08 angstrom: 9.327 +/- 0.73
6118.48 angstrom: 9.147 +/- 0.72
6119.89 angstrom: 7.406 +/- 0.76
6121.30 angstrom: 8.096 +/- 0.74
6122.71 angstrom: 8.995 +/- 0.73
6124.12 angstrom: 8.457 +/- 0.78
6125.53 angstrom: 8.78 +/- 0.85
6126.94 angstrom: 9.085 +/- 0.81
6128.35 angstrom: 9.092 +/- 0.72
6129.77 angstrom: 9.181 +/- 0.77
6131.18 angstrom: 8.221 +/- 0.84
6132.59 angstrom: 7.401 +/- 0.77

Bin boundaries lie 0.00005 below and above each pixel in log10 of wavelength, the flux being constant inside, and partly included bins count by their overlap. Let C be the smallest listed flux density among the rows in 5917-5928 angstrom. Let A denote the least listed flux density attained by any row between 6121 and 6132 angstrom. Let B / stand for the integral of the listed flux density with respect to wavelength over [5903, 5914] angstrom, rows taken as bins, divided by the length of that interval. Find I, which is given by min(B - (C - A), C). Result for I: 7.8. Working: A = 8.096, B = 8.8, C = 7.836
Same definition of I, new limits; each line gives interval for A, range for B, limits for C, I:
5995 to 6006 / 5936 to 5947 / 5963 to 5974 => 7.5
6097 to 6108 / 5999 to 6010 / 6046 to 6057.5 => 7.6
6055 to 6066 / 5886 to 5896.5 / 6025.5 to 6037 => 7.2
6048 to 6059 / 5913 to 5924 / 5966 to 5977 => 7.3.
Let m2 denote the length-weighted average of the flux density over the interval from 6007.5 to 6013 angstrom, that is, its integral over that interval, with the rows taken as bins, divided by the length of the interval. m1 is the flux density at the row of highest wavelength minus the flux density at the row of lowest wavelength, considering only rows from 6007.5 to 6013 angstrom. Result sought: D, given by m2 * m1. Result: -6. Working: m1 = -0.72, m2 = 8.6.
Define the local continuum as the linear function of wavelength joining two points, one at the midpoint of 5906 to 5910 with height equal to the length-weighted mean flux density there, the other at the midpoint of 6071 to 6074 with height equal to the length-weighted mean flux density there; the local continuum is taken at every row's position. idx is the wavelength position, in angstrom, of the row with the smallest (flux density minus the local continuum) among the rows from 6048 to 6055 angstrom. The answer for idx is 6054.02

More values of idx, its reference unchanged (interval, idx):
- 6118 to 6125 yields 6119.89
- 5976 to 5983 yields 5980.59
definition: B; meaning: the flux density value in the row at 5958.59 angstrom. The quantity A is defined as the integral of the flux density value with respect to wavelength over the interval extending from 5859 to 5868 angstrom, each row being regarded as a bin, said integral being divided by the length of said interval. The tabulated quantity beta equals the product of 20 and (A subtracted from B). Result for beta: 8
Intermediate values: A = 8.79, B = 9.201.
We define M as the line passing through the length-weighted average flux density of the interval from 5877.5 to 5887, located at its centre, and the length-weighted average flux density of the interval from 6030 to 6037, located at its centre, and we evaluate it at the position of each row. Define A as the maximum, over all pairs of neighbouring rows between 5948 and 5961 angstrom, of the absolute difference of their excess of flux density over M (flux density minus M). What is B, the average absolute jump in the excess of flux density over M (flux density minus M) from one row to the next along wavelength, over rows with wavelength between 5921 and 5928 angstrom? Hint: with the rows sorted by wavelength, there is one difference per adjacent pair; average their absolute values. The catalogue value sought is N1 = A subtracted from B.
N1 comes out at -1.1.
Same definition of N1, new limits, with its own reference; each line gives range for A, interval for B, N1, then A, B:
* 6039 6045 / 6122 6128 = -1.9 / 2.31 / 0.4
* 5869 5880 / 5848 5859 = -0.9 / 2.02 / 1.1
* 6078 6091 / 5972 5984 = -0.4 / 1.35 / 1.0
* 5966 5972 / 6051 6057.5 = -0.5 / 1.32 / 0.8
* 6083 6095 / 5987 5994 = -0.9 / 1.35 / 0.5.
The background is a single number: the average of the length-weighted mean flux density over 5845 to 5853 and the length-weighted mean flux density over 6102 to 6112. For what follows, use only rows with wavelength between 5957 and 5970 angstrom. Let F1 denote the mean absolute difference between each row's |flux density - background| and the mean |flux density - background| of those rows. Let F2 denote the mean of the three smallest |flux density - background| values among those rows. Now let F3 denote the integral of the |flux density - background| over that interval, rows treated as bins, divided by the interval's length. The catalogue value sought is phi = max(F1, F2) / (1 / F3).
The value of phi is 0.37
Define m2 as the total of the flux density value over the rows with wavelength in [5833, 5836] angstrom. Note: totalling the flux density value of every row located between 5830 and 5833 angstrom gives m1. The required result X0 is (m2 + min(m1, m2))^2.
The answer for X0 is 1206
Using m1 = 16.2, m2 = 18.5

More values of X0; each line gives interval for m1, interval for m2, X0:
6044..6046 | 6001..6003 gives 1286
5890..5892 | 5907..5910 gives 1083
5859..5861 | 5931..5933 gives 1005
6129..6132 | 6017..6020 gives 1366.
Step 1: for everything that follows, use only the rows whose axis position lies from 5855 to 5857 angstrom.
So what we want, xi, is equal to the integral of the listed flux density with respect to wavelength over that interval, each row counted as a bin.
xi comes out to 17.7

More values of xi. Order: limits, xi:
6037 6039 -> 17.1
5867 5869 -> 17.2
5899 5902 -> 21.9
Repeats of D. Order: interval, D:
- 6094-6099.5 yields -7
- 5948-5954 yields 19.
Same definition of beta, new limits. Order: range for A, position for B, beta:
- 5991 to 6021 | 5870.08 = -20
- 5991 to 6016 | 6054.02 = -18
